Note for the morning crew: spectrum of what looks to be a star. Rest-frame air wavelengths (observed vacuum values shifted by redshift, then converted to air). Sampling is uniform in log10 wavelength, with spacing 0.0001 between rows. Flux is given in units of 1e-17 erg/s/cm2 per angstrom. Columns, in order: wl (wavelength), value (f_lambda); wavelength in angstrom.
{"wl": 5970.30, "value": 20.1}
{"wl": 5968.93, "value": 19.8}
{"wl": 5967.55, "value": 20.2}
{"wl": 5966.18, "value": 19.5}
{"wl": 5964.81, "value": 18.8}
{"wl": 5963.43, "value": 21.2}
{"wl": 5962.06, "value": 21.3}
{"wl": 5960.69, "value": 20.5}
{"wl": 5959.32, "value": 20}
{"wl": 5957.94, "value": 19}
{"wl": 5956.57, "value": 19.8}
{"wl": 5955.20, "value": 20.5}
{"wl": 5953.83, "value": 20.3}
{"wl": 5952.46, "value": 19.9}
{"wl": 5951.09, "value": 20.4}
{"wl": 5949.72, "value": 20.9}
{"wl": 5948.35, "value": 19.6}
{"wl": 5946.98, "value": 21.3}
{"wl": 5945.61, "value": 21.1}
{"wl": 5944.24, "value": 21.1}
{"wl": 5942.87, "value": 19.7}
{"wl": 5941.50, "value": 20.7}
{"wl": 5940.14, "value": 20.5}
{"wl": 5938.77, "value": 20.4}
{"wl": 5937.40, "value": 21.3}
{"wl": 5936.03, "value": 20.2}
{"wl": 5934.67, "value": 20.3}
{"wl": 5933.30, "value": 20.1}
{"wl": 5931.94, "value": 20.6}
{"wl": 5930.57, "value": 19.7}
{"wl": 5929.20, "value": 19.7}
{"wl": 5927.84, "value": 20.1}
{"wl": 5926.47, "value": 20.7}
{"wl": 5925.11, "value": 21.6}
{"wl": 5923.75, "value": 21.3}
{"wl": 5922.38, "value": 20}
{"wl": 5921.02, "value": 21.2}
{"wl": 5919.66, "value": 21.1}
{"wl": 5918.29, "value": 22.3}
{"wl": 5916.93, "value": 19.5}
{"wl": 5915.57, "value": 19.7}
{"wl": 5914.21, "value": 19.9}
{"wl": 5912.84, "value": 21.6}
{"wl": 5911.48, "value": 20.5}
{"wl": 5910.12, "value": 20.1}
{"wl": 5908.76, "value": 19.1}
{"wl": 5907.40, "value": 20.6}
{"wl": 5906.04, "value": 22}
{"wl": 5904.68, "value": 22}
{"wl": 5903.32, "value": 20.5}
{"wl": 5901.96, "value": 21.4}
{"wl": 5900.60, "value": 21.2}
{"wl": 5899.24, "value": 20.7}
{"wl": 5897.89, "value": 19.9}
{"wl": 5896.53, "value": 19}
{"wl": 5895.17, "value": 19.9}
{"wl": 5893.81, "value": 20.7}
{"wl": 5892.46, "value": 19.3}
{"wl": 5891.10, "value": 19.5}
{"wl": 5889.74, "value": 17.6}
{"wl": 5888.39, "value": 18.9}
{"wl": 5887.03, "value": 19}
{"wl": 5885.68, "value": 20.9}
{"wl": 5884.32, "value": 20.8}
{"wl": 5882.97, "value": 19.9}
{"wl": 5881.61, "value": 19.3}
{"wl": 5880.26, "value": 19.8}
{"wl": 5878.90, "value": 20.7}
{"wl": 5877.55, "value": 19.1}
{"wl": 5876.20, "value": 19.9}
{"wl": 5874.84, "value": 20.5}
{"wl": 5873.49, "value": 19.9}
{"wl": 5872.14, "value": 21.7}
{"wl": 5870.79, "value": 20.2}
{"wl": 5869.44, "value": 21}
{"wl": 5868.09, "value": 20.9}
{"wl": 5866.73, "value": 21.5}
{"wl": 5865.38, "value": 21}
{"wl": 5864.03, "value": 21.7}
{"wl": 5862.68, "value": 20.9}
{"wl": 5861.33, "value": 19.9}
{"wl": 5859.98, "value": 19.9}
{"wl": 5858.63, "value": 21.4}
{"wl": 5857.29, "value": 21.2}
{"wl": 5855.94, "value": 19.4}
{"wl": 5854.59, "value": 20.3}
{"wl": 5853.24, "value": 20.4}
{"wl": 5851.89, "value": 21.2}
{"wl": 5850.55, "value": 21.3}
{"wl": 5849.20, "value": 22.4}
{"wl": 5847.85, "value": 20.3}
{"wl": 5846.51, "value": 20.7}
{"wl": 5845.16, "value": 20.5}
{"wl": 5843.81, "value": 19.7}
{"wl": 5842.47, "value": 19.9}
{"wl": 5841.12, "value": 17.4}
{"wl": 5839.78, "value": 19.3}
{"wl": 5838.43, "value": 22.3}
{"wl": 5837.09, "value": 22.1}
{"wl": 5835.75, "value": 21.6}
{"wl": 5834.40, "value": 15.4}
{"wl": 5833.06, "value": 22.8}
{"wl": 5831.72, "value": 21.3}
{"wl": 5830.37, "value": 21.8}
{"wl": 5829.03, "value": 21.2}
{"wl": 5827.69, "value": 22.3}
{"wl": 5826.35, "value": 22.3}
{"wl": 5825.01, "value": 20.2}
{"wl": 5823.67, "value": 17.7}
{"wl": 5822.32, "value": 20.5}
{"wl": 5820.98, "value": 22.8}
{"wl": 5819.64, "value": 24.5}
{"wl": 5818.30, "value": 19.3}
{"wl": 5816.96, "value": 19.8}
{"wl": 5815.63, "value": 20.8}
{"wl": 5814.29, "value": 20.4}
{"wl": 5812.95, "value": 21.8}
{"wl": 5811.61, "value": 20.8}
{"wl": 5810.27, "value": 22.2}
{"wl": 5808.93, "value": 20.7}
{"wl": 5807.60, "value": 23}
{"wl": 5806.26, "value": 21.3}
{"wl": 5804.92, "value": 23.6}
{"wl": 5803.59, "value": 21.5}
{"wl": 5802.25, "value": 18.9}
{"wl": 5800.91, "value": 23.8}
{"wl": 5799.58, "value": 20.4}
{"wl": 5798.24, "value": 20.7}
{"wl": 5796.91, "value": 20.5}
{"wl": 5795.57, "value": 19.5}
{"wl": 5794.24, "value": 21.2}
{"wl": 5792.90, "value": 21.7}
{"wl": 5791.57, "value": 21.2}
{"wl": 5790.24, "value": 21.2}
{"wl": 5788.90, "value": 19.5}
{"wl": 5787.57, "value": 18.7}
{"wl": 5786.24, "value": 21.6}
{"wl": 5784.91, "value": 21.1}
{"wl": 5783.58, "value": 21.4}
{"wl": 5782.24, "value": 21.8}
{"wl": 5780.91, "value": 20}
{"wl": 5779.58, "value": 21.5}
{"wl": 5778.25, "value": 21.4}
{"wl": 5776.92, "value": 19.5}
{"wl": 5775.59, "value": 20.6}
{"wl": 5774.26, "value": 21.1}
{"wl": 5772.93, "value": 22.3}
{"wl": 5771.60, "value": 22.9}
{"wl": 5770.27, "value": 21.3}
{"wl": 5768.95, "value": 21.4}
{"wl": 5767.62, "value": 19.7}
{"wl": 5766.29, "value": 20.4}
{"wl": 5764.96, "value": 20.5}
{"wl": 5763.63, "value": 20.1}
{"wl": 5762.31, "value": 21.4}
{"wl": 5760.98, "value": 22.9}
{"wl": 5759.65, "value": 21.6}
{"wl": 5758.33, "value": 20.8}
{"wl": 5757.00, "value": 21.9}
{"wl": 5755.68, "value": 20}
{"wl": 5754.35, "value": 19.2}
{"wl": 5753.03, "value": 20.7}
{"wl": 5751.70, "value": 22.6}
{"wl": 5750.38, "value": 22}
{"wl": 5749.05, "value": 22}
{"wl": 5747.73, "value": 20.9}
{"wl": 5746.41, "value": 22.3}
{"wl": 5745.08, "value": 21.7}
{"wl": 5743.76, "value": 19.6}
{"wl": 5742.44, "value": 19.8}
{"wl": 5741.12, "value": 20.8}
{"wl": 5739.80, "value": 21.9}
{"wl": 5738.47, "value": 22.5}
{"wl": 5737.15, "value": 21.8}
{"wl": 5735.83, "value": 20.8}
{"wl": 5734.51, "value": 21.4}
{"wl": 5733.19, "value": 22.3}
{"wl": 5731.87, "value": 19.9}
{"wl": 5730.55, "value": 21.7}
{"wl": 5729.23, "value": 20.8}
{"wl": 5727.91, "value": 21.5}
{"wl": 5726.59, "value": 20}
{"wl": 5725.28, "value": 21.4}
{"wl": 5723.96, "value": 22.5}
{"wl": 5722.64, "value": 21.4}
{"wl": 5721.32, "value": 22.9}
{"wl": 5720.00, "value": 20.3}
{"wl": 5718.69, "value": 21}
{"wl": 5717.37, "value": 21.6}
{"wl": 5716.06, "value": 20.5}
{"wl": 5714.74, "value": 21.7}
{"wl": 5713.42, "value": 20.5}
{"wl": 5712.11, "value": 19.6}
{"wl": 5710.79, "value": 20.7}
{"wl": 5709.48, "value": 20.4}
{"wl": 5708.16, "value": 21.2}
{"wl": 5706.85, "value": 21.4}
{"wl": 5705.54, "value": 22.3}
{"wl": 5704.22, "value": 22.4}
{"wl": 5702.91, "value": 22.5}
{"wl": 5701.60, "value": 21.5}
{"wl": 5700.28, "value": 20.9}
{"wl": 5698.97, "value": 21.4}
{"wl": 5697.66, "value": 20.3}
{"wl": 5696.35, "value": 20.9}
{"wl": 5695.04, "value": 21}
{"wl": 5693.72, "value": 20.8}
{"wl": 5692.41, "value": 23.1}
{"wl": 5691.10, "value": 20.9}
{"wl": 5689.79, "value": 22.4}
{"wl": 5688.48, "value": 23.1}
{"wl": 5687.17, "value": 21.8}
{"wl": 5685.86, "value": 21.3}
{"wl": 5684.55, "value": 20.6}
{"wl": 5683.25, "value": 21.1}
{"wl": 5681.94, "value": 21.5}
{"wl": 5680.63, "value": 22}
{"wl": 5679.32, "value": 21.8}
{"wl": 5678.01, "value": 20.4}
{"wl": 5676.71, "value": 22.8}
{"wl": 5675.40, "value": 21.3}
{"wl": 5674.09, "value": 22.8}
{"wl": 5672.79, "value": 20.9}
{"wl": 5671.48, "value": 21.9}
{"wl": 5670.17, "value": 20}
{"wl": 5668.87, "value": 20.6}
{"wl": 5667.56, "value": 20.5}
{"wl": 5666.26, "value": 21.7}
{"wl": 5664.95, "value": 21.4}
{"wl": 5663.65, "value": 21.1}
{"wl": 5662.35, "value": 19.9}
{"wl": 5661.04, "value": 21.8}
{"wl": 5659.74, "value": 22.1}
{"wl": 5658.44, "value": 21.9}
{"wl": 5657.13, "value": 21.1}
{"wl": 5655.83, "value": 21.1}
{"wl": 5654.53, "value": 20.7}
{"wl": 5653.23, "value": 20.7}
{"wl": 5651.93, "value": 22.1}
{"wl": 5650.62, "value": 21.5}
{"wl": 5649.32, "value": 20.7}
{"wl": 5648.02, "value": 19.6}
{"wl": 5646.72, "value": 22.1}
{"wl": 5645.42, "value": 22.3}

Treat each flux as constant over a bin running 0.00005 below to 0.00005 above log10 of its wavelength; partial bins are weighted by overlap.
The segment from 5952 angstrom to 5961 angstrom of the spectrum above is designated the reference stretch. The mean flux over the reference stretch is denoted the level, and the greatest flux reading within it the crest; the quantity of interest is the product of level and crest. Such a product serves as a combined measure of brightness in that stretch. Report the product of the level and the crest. 410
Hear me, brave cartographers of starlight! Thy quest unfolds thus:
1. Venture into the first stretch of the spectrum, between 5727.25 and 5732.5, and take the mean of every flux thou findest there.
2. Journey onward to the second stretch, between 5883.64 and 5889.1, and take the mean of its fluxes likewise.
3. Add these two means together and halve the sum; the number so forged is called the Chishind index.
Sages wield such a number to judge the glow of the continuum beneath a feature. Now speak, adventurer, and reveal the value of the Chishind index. 20.4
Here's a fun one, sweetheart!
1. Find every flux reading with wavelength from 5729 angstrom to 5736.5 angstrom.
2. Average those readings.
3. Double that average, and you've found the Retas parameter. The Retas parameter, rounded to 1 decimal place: 42.3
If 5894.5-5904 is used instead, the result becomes 40.7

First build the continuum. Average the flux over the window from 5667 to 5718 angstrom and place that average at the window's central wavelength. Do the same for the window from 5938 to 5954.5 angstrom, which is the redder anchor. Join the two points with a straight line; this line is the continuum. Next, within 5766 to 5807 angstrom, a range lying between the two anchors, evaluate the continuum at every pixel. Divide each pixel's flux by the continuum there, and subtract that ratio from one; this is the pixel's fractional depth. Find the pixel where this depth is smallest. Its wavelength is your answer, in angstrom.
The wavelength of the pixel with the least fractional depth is 5800.91 angstrom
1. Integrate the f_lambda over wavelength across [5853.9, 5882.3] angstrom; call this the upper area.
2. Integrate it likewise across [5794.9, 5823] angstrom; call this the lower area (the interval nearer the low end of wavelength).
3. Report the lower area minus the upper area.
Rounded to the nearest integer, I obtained 16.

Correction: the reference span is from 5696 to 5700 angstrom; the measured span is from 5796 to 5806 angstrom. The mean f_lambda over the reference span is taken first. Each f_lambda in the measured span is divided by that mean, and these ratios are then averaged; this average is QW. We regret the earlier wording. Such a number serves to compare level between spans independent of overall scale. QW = 1.02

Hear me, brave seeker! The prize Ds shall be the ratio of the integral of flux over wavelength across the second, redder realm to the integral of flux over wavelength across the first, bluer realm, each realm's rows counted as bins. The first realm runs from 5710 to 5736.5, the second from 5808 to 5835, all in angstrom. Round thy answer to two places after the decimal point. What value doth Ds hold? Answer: 1.01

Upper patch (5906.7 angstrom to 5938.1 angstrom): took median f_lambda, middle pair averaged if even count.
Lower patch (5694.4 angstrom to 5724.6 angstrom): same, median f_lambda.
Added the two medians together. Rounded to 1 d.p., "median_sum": 41.5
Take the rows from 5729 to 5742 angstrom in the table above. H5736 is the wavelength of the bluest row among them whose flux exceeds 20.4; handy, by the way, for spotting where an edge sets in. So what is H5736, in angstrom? 5729.23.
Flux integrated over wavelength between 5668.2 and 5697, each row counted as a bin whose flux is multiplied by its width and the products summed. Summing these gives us 619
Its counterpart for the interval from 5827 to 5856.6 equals 610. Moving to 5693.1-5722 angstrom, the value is 612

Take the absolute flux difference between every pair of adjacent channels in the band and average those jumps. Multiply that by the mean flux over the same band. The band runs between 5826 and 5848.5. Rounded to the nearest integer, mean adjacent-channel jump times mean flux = 35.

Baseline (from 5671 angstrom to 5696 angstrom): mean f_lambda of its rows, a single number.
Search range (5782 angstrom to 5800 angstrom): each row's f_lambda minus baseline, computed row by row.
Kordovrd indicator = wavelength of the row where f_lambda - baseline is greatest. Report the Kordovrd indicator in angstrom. 5782.24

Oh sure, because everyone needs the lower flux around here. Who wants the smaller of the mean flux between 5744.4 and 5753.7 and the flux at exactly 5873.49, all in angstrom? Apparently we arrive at 19.9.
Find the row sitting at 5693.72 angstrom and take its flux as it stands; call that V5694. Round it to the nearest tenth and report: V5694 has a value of 20.8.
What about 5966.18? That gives 19.5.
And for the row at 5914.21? 19.9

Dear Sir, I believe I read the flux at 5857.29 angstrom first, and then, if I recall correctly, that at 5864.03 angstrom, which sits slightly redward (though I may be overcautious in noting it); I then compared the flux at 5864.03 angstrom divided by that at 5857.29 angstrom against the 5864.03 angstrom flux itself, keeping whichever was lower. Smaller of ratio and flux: 1.02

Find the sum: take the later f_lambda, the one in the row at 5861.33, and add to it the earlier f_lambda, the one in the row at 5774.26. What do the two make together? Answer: 41.0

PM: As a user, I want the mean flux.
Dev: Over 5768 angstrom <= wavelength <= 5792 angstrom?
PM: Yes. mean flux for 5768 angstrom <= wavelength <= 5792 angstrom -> 21.0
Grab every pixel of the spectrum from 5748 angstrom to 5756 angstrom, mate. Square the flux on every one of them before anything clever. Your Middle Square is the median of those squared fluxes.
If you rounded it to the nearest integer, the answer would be 456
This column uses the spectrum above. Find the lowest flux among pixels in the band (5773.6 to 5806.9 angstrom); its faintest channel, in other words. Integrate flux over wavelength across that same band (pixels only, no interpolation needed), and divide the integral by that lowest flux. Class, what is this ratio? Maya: 37.3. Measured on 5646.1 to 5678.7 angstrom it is 35.3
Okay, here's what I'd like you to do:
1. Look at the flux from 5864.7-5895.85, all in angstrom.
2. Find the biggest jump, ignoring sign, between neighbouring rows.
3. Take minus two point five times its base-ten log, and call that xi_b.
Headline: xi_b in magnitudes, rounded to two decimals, -0.70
